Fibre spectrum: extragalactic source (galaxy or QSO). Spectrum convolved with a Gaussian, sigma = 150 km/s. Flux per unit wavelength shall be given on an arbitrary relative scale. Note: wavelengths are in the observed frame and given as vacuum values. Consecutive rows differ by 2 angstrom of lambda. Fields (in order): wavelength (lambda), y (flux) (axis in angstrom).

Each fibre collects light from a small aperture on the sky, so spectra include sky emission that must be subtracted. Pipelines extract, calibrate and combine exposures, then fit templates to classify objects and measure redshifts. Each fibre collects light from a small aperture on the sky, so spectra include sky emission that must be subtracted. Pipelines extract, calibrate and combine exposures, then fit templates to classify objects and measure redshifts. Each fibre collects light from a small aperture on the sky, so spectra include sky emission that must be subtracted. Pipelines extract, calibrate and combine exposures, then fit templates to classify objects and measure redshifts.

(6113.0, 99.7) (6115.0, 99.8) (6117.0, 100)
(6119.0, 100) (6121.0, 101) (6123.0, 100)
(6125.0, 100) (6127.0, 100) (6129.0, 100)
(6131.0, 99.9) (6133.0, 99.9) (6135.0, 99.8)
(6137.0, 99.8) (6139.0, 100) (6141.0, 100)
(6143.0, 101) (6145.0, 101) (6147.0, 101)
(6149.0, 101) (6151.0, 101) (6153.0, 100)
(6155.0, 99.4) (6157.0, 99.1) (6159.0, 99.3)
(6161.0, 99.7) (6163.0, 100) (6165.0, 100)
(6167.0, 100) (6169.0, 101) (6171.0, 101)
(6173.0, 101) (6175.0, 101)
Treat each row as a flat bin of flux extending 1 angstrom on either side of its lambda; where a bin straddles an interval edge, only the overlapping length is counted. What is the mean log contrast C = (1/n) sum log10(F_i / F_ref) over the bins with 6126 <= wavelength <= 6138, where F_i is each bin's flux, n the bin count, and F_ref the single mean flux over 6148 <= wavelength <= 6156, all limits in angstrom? -0.0020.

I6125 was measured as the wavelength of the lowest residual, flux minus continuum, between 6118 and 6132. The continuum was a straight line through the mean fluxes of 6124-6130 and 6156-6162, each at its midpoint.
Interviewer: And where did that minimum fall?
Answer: 6119.0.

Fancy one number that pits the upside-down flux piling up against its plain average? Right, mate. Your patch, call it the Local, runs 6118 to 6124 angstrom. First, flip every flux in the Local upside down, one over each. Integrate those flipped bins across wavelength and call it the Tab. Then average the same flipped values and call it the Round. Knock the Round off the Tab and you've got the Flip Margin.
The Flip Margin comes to 0.0498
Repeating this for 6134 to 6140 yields 0.0501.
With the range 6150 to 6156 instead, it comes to 0.0499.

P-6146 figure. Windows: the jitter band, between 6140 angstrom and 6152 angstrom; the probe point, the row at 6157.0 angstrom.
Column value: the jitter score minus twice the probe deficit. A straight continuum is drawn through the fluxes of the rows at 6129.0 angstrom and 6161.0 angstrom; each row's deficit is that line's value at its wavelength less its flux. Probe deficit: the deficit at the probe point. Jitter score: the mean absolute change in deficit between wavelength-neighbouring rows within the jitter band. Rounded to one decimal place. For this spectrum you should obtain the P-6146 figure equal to -1.1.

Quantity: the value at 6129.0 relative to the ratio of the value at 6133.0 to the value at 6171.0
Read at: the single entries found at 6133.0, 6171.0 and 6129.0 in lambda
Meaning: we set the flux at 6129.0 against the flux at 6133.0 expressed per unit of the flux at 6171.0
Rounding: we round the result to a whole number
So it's 101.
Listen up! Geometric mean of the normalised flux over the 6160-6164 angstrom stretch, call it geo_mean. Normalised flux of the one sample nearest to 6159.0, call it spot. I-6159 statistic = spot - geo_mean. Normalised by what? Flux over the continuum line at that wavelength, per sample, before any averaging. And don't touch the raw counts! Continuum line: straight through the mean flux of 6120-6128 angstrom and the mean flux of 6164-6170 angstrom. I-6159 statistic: -0.0054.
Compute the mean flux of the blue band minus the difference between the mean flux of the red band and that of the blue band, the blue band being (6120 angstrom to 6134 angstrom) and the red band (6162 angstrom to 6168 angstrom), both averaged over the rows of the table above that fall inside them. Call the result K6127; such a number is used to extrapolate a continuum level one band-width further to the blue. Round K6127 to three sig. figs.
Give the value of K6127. 100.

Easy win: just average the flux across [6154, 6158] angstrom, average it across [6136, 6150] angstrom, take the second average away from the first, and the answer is -1.3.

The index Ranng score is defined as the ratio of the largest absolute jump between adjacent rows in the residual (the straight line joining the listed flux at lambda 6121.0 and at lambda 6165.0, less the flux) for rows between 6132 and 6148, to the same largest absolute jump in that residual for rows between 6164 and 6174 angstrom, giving 1.0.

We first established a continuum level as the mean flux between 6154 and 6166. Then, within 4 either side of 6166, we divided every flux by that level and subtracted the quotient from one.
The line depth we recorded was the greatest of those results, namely -0.0042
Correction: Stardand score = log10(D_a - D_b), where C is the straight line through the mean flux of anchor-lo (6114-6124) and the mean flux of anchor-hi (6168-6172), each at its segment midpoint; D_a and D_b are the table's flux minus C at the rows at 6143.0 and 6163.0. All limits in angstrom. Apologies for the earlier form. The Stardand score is 0.12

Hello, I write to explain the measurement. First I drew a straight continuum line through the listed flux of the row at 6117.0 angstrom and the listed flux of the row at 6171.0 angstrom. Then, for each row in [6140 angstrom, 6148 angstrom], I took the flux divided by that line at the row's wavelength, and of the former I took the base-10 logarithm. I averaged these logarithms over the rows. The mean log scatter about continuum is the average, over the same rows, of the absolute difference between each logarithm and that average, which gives 0.0015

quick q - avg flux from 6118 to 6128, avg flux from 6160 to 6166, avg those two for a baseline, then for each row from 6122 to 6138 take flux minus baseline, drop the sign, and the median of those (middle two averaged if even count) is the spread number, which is 0.1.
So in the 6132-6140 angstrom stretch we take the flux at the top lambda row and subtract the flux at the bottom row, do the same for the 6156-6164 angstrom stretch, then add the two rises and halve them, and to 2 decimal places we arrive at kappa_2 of 0.50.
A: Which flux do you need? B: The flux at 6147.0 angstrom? 101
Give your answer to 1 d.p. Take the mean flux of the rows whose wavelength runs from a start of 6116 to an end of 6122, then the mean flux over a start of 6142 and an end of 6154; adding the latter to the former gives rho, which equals 201.2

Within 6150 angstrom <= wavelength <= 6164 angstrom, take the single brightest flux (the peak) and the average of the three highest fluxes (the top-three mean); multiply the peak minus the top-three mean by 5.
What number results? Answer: 3.3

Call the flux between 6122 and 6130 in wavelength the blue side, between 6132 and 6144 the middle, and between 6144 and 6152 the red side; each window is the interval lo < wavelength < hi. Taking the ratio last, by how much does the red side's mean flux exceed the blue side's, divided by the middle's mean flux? 0.010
